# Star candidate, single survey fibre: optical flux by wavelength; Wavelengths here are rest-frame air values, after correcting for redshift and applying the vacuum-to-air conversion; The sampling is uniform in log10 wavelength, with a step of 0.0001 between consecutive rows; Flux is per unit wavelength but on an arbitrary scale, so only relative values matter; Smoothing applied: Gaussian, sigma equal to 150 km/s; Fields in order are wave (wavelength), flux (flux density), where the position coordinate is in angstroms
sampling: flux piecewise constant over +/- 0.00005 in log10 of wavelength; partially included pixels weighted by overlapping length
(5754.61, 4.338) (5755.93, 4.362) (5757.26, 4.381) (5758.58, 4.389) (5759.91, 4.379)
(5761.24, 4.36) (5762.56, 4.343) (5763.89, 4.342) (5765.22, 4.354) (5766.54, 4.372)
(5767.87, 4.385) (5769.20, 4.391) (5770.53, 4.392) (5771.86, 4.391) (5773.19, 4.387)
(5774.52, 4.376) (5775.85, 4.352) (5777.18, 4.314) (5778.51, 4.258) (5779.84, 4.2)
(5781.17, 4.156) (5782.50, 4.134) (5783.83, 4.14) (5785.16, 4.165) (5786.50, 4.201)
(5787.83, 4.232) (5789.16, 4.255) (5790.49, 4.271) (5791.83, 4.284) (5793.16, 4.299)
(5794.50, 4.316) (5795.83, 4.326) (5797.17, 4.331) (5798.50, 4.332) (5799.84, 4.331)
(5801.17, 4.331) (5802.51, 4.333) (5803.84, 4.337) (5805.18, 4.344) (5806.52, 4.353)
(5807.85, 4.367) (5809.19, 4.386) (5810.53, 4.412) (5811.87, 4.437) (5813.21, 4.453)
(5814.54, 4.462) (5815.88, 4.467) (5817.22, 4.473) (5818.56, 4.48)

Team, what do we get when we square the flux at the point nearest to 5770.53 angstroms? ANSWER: 19.3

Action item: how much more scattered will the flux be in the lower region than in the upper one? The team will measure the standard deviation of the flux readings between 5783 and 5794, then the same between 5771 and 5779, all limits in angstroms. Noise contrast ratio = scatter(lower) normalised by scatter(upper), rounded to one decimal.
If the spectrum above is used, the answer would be 0.9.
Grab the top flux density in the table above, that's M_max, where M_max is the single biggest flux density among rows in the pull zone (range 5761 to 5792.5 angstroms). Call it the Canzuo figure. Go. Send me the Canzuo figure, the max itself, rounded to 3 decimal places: 4.392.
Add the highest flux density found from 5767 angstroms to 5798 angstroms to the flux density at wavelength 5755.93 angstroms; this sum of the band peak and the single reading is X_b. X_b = 8.754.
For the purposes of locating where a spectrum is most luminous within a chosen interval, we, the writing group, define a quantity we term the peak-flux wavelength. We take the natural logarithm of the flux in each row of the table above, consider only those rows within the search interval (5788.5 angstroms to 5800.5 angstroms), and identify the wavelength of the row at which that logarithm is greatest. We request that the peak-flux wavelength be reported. 5798.50 angstroms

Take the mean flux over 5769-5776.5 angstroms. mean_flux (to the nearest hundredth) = 4.38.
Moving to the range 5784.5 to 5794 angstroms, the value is 4.24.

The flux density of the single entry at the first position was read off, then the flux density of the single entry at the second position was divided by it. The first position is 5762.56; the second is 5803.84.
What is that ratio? 1.00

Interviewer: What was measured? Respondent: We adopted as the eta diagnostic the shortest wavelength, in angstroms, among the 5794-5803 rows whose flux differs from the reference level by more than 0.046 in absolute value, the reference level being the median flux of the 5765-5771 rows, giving 5794.50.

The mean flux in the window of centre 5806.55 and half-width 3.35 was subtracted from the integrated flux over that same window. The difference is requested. 24.8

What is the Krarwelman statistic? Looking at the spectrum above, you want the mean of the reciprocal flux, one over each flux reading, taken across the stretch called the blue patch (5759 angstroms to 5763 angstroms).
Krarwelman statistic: 0.229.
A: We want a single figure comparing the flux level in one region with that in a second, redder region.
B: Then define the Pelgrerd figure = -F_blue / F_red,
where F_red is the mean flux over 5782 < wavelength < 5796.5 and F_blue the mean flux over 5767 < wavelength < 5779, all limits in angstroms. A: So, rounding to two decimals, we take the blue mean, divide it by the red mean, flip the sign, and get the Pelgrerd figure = -1.03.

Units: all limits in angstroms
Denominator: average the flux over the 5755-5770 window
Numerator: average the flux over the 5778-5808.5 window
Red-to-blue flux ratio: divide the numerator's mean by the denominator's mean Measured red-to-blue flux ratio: 0.98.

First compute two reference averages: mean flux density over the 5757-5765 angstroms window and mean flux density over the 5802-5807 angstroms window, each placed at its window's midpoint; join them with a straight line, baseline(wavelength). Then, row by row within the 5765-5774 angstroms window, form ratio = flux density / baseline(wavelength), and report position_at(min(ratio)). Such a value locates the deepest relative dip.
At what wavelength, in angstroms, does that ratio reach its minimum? 5765.22 angstroms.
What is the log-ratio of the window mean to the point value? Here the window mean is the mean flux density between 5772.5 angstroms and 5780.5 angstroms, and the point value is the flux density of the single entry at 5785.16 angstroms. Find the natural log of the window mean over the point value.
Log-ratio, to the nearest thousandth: 0.035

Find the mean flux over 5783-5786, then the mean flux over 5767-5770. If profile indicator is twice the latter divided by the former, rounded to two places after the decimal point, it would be 2.11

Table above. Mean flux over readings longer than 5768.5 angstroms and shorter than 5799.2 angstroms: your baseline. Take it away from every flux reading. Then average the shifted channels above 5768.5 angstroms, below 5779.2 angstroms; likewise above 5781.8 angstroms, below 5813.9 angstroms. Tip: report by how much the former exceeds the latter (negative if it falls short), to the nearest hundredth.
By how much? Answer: 0.05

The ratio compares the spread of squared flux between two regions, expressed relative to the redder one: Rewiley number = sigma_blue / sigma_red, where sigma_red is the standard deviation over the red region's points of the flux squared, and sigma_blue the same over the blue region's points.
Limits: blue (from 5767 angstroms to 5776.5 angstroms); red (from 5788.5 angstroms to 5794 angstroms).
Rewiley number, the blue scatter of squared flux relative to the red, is 0.8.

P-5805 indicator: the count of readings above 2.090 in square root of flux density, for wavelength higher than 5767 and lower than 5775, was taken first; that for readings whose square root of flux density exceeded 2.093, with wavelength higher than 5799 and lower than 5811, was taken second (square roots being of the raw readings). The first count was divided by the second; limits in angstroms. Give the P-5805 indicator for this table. 3.00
